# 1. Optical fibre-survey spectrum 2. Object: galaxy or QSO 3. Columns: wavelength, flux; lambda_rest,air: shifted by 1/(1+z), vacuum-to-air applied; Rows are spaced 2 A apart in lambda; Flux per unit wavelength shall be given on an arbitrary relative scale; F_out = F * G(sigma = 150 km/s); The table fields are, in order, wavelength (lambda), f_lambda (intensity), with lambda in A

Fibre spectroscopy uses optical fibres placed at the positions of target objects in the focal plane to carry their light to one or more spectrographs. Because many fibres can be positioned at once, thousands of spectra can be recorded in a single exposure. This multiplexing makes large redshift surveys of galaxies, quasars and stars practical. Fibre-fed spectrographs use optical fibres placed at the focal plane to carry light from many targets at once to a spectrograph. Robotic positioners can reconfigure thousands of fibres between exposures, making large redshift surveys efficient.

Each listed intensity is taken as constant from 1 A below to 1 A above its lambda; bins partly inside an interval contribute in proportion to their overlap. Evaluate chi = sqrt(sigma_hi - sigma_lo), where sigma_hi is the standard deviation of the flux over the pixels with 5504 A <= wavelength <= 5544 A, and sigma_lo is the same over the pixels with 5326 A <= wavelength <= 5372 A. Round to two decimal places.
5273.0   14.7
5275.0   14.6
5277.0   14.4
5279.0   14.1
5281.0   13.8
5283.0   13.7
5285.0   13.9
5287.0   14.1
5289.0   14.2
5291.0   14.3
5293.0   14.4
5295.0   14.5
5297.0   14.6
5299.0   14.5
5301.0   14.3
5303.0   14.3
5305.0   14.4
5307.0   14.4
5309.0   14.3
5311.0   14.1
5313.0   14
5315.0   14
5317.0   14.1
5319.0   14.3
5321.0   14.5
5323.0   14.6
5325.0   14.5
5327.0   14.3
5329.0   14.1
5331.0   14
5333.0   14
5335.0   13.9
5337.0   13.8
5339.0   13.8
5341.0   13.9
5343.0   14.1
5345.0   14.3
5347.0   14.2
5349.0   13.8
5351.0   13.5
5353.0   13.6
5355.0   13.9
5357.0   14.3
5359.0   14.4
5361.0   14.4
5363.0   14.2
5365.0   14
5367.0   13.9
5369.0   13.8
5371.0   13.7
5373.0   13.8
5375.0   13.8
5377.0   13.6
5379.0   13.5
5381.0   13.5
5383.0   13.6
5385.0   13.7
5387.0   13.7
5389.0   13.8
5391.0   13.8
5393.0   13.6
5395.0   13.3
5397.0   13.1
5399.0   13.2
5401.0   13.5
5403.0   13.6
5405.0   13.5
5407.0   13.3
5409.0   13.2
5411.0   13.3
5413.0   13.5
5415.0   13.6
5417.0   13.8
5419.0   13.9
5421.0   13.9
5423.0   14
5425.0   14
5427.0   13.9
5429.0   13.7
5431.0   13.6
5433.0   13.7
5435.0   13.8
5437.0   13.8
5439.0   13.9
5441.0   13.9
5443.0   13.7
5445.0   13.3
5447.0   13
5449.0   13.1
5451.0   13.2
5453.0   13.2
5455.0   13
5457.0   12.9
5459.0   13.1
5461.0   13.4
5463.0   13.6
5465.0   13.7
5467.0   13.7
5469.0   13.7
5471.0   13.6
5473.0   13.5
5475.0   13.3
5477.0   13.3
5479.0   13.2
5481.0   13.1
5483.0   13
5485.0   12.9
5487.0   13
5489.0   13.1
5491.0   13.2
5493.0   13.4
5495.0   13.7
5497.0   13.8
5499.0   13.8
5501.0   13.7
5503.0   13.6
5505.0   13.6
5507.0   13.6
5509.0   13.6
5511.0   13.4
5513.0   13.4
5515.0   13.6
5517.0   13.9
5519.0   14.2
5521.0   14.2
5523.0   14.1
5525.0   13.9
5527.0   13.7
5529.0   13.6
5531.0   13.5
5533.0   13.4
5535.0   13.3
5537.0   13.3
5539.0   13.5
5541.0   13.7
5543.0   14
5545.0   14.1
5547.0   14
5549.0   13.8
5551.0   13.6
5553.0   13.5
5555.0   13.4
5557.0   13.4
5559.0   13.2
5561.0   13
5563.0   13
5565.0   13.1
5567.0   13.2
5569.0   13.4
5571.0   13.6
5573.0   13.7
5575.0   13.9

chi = 0.18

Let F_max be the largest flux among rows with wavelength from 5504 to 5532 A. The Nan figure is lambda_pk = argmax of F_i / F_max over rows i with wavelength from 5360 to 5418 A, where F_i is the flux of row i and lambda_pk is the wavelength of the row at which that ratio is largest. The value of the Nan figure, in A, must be 5361.0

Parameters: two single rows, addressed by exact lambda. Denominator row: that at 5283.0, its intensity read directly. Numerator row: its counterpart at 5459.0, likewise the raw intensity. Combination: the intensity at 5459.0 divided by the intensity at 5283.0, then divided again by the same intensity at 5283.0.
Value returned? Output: 0.0698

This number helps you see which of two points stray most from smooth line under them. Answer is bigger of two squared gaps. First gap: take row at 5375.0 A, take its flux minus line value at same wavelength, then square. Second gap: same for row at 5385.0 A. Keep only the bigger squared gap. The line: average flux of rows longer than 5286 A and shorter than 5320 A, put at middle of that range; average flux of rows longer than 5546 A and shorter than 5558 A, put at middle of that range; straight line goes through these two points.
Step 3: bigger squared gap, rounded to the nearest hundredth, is 0.13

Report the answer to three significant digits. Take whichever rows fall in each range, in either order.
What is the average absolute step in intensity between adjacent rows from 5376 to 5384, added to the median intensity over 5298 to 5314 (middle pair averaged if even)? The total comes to 14.4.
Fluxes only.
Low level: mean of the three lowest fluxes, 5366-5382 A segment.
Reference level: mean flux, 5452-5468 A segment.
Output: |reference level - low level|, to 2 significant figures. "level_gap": 0.21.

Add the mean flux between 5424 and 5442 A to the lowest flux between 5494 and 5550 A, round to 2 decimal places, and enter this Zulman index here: 27.11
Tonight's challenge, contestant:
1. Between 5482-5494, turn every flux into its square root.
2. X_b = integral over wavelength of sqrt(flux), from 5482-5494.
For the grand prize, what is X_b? 43.4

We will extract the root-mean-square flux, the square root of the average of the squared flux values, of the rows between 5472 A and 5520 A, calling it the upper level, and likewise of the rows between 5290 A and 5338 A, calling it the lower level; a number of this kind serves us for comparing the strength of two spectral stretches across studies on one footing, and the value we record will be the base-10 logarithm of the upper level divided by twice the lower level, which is -0.326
